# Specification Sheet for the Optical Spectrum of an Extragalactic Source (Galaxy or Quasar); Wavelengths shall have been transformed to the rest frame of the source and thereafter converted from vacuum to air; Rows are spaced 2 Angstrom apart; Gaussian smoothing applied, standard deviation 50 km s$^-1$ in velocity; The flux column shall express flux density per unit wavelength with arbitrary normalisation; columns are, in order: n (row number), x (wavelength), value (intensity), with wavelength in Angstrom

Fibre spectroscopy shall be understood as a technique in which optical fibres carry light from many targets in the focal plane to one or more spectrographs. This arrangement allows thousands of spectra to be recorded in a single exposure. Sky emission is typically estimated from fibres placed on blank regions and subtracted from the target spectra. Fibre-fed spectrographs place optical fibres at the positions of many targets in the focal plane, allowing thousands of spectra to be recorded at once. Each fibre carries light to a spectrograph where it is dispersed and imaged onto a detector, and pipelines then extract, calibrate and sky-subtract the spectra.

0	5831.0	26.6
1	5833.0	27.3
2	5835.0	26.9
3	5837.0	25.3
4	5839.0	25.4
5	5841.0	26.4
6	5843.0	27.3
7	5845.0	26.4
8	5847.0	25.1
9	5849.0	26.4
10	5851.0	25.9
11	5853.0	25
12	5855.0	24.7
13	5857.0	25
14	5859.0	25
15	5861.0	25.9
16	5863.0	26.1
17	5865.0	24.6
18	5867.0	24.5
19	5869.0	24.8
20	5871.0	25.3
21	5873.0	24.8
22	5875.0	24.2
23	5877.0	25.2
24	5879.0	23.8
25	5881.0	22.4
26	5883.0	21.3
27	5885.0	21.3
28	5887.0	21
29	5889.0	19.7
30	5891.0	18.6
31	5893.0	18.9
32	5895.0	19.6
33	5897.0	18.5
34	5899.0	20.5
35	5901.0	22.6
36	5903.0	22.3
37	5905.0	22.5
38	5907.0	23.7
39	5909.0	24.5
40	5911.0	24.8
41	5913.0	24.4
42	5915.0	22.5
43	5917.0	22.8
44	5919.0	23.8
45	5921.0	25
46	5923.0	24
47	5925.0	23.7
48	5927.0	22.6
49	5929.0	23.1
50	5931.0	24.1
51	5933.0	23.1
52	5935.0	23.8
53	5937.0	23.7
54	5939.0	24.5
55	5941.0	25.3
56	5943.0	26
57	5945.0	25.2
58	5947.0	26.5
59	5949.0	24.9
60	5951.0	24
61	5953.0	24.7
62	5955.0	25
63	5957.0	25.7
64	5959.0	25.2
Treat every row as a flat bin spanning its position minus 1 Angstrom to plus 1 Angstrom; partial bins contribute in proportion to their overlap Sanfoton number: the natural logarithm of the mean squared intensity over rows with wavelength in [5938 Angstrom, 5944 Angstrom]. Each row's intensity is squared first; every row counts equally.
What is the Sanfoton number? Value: 6.46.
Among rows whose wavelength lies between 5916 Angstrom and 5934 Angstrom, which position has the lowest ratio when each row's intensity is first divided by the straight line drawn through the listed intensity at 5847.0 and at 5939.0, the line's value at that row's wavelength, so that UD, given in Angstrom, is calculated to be 5927.0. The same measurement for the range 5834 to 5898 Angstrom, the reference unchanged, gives 5897.0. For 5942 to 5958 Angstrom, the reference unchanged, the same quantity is 5951.0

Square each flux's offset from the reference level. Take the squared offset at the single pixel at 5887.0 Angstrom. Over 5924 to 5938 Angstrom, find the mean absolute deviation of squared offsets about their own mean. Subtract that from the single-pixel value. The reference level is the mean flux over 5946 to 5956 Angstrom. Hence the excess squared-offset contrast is 15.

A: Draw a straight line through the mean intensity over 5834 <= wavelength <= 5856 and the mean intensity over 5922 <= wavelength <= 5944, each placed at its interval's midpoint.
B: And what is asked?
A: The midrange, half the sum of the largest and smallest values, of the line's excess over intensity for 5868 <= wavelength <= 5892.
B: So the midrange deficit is 3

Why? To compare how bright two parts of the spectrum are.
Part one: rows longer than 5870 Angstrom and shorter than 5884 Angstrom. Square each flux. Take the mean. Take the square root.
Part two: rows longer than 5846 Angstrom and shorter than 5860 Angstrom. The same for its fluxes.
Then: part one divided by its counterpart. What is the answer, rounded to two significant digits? 0.94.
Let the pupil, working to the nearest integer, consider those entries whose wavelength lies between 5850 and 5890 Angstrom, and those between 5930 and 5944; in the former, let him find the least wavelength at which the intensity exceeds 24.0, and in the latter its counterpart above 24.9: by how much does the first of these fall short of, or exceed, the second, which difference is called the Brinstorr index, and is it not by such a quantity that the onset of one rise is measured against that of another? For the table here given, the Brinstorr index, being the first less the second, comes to -90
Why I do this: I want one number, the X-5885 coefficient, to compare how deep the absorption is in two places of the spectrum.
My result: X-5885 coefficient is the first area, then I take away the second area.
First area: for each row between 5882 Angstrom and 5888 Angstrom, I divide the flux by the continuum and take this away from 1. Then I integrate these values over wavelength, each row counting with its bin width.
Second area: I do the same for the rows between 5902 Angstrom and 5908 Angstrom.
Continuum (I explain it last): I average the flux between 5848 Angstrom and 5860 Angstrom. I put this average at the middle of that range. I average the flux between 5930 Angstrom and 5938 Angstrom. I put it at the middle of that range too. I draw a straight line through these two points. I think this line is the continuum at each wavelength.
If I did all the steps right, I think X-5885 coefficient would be 0.5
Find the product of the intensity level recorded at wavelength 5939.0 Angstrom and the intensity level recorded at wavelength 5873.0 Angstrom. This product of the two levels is 608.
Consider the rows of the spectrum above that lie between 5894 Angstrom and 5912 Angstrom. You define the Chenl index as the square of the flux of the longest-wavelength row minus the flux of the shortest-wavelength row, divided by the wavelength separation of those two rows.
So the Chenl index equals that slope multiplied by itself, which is 0.106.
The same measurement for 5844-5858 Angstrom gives 0.014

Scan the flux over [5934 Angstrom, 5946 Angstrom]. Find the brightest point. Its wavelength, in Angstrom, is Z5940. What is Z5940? 5943.0 Angstrom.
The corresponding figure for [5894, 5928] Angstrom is 5921.0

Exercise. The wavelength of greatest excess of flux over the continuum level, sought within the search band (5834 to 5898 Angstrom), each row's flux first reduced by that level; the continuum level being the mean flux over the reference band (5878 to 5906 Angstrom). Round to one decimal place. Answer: 5843.0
